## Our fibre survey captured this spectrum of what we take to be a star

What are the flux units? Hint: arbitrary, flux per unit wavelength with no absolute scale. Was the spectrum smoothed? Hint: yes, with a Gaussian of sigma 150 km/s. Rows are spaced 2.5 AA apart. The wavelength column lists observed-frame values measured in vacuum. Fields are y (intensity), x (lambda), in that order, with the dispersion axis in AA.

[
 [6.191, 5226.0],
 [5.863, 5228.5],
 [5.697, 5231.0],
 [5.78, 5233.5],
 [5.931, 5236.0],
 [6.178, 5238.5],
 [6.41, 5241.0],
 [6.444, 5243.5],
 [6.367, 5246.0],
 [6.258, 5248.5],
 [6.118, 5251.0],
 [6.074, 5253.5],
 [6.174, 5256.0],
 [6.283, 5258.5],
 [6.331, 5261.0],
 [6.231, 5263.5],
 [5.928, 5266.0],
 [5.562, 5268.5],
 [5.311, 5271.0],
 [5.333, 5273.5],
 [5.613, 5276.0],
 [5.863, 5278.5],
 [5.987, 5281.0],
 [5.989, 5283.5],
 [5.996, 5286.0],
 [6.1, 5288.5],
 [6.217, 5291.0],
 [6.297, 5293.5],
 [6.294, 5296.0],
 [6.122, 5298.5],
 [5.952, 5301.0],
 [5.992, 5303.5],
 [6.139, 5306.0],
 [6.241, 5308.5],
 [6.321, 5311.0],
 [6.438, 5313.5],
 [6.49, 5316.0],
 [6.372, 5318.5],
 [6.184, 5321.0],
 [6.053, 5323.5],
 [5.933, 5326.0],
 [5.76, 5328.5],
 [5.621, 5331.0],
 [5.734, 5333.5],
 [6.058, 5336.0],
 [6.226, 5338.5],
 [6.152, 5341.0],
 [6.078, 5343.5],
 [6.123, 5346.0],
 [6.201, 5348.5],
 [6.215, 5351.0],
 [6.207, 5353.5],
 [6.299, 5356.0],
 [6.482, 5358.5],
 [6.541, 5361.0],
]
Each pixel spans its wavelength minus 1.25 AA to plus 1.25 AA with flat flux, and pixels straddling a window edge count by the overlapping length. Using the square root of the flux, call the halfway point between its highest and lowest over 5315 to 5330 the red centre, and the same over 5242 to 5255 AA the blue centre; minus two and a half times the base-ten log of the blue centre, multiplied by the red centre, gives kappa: -2.46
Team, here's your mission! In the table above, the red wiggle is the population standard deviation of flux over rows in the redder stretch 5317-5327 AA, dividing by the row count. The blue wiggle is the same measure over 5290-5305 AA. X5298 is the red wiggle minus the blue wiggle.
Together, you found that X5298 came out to 0.03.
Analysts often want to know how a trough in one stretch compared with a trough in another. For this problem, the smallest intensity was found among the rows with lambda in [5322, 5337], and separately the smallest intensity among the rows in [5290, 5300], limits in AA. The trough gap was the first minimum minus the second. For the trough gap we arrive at -0.5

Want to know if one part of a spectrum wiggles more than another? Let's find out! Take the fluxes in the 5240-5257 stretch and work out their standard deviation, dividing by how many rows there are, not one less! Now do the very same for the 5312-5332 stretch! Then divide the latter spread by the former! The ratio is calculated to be 2.2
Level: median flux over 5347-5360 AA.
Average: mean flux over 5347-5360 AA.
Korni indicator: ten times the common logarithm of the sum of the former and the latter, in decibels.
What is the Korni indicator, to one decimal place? 11.0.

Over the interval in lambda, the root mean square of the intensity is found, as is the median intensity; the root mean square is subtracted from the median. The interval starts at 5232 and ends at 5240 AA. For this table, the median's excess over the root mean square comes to -0.034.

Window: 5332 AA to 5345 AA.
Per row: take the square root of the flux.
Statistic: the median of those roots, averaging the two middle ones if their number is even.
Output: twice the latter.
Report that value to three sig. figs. 4.93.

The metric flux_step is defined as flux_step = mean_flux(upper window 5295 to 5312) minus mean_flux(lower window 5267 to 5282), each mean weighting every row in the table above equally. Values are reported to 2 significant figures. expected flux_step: 0.54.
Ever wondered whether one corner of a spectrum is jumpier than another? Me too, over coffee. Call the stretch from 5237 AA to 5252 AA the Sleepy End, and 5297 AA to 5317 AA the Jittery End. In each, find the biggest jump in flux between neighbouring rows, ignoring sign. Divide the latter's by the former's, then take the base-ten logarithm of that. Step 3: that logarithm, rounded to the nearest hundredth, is -0.14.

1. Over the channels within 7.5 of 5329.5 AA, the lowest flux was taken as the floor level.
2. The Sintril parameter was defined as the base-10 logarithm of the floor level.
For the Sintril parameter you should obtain 0.750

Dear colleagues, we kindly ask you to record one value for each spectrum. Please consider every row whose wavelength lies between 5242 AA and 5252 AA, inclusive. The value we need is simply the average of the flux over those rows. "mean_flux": 6.30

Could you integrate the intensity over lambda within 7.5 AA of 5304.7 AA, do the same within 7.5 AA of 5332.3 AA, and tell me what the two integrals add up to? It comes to 180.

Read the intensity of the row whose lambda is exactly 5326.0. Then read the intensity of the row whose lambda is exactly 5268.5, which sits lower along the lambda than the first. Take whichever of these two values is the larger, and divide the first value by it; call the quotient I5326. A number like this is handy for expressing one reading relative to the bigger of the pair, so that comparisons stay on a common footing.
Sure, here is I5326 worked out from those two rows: 1.000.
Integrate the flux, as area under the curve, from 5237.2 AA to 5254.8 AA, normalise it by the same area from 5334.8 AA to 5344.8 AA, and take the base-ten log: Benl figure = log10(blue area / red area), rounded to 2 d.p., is 0.25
